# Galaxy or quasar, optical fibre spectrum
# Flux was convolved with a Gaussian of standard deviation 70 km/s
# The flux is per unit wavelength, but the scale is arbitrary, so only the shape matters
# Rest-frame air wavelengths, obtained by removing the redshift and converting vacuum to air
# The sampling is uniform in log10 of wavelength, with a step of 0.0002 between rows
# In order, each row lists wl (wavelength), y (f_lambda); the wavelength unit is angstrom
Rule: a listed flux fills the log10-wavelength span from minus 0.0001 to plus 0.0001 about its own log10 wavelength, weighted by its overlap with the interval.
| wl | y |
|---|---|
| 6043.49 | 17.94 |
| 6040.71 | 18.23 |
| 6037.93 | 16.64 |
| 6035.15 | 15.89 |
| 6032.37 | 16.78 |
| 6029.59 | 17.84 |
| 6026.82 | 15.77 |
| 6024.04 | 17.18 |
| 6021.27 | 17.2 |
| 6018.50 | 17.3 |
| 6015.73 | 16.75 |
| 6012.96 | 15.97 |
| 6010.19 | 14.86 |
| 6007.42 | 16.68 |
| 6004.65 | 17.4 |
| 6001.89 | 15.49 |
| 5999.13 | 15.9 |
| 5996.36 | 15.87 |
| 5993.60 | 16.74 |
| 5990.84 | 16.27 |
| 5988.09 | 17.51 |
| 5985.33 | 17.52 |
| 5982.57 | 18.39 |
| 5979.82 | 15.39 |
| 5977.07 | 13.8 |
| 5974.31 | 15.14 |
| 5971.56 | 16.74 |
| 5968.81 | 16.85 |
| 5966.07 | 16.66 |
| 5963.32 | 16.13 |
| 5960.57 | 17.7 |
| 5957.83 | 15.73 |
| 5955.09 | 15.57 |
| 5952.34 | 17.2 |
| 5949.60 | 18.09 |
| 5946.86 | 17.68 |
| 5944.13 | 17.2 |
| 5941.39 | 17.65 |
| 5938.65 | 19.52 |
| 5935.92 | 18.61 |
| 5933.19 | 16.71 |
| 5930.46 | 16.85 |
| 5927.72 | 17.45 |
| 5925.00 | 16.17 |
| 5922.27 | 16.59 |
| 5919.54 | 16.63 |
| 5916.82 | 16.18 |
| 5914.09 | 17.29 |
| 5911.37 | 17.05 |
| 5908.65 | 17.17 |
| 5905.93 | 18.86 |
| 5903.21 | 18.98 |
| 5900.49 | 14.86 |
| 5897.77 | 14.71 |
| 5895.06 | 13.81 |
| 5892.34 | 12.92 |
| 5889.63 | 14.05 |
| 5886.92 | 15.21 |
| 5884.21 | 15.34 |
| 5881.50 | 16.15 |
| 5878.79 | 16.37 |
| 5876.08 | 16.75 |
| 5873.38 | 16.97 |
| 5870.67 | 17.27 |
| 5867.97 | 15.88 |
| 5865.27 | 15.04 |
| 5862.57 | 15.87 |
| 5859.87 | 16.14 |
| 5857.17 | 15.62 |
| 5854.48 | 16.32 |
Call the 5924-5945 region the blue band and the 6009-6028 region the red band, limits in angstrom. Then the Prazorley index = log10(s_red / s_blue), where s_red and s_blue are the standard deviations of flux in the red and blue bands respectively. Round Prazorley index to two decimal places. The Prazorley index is -0.07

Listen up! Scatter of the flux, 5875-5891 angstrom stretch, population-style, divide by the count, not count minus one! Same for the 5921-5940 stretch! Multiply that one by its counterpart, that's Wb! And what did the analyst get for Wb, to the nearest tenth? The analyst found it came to 1.0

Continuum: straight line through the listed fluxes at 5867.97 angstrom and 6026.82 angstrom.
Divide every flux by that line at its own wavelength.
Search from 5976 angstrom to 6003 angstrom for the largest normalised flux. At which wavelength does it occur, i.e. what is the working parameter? 5982.57 angstrom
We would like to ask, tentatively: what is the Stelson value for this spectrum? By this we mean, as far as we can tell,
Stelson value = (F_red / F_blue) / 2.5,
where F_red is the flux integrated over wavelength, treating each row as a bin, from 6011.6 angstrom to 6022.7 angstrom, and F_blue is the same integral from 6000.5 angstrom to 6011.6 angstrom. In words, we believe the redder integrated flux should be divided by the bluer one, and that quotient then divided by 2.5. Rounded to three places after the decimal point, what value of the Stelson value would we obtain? 0.418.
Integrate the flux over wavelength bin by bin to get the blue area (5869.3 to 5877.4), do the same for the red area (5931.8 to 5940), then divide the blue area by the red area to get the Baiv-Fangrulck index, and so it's 0.92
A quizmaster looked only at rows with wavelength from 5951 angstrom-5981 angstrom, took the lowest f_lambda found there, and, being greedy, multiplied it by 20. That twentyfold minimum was 276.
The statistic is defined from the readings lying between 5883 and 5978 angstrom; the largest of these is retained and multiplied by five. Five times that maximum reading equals 98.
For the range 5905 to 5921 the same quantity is 94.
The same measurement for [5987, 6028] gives 88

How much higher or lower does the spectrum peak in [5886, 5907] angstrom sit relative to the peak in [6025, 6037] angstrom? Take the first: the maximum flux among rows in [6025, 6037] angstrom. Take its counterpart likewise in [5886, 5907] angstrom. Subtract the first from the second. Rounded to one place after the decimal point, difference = 1.1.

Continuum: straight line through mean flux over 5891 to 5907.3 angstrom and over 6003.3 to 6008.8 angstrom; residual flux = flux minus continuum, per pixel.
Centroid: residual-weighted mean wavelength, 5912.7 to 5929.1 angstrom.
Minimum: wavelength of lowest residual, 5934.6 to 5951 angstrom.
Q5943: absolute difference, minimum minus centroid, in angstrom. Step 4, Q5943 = 23.4 angstrom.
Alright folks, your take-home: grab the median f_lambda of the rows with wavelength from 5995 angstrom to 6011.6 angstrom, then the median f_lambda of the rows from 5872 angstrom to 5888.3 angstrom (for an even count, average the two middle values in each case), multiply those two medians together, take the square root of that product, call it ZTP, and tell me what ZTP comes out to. 16.1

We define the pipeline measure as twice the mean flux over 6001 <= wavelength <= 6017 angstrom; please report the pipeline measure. 32.4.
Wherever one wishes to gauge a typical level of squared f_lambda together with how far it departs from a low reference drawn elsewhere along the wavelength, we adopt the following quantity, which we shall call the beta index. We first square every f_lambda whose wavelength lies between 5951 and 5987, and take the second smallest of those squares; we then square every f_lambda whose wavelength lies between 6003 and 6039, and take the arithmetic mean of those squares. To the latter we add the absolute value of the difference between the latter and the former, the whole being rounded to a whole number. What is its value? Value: 325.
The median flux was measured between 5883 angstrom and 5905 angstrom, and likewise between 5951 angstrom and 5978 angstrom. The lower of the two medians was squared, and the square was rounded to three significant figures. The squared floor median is 219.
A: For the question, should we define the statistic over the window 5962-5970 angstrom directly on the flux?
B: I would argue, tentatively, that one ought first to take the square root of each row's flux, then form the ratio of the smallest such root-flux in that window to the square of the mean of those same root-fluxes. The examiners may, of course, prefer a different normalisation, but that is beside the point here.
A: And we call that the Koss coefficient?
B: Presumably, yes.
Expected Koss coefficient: 0.243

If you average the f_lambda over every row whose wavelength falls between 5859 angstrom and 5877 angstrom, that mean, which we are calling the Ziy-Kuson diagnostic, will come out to 16.3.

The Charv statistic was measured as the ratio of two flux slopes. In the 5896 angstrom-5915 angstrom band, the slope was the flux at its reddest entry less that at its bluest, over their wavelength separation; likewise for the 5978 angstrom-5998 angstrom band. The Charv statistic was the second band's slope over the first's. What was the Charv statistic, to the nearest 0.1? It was 0.2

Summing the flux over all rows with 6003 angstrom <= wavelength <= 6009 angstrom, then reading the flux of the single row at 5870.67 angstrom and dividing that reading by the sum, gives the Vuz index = 0.507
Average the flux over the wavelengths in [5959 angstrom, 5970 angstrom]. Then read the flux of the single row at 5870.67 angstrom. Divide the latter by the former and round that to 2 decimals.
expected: 1.03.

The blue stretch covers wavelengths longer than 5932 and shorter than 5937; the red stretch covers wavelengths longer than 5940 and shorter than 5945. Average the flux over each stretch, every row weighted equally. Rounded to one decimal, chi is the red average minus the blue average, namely -0.2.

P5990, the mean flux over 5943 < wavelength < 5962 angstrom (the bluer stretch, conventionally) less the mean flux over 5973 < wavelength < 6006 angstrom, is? 0.7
